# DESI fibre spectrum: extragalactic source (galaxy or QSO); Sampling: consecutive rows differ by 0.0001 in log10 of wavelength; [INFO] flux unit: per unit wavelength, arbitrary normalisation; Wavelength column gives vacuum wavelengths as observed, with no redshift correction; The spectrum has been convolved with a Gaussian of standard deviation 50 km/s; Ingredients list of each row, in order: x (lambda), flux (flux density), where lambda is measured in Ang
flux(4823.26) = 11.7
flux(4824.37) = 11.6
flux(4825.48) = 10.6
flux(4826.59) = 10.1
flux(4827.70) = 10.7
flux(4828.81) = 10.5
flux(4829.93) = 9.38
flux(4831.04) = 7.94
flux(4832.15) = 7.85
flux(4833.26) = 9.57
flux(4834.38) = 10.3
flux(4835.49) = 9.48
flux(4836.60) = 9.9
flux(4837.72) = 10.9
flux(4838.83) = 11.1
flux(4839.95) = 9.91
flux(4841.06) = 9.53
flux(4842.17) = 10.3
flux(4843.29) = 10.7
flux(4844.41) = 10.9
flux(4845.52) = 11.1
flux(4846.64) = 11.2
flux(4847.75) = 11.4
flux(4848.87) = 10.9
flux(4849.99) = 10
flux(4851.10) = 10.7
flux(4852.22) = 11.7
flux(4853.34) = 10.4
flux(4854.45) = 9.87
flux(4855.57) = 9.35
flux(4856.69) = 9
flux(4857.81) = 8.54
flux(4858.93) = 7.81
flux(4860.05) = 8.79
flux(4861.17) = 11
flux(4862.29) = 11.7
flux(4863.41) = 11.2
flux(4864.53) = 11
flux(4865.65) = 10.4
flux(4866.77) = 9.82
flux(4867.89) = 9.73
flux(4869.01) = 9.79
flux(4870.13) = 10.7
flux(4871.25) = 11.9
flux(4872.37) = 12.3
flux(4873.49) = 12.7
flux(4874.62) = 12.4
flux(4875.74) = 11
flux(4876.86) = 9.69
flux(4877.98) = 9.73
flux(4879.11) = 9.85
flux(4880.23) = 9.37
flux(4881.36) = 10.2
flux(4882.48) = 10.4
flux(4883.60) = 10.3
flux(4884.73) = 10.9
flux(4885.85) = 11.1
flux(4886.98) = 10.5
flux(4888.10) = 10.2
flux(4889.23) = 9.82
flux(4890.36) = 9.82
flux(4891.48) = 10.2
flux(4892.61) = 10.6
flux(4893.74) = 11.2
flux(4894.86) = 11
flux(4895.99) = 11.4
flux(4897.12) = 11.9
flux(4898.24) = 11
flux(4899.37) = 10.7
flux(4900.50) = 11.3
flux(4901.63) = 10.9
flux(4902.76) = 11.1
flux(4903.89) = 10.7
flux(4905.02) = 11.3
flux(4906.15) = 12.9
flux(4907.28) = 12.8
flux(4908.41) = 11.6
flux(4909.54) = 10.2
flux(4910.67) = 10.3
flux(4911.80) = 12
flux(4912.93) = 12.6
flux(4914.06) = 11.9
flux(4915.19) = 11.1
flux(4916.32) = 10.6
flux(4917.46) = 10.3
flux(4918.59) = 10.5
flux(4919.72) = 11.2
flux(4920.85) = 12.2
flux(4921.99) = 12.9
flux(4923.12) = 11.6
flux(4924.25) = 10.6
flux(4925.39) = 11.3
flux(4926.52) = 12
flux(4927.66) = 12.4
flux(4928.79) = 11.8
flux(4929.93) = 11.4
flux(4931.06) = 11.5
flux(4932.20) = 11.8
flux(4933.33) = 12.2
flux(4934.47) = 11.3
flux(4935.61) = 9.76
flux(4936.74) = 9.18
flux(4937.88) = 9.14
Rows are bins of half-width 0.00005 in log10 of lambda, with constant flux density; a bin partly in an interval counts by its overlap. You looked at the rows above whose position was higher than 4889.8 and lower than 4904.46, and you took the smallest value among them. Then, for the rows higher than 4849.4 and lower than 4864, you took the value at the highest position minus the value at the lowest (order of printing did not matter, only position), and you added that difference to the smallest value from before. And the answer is 11.0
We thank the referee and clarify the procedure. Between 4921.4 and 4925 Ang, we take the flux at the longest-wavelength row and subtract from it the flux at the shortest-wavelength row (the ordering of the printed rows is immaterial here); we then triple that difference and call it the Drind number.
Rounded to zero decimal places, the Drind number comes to -7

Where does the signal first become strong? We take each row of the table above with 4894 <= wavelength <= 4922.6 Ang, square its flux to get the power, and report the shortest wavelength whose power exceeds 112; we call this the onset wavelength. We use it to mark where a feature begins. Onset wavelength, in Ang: 4894.86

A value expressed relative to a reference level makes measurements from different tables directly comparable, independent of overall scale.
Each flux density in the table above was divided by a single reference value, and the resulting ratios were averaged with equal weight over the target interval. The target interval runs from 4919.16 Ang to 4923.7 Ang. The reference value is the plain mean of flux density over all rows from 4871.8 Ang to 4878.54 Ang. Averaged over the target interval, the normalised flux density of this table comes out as 1.06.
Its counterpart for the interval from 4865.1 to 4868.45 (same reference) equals 0.88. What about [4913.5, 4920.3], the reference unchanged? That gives 0.97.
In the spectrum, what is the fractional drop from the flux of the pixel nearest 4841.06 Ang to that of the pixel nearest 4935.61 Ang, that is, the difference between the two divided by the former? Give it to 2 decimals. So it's -0.02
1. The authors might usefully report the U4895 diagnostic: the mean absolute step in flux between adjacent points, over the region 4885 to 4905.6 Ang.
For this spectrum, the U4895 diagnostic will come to 0.42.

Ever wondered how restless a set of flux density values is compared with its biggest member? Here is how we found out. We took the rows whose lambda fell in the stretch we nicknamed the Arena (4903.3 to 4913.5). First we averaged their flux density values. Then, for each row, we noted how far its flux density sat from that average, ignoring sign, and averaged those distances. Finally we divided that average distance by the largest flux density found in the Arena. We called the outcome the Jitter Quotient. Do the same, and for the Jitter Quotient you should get 0.067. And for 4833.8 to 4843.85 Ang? 0.042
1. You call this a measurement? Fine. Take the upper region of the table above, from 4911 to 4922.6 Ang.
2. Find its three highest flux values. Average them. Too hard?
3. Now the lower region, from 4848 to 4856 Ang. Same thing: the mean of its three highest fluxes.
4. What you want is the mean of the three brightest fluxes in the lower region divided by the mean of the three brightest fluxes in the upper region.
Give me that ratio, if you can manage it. 0.883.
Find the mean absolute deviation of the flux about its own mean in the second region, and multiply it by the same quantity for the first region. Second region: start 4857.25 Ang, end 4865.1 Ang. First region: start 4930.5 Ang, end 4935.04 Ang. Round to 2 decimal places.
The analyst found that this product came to 0.42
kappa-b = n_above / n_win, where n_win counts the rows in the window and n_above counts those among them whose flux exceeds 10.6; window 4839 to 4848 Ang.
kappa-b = 0.6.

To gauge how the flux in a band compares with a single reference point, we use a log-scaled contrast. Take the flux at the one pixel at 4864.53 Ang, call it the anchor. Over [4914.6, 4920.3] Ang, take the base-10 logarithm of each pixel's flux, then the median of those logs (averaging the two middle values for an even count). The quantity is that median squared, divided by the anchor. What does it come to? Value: 0.096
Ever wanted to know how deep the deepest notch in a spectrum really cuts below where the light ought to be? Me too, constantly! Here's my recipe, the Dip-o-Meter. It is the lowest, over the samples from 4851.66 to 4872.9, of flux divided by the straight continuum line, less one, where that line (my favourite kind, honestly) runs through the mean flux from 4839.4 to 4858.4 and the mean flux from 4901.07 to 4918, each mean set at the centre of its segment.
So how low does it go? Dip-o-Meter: -0.26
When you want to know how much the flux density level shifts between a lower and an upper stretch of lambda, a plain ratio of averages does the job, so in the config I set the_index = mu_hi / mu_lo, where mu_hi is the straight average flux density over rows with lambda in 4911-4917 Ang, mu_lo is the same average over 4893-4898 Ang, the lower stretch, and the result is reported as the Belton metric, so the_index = 1.02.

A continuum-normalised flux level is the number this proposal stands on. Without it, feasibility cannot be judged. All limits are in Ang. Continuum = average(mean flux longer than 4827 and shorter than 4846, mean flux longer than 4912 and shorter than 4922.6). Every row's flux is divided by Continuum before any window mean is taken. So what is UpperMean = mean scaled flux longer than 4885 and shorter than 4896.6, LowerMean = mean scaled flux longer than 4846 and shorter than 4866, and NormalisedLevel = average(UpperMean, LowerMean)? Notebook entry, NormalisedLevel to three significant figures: 0.971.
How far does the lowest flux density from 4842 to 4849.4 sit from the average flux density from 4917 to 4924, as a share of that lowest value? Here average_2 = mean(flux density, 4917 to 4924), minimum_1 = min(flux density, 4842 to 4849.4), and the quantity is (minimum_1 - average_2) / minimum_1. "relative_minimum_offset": -0.11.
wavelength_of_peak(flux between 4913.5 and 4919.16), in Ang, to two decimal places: 4914.06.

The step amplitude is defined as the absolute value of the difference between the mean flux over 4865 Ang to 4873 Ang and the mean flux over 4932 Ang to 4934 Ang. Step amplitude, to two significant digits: 1.3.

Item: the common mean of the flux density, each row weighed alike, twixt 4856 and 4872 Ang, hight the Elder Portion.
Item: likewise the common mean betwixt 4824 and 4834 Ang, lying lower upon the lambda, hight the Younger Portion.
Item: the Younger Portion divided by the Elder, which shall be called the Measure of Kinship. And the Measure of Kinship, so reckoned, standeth 0.97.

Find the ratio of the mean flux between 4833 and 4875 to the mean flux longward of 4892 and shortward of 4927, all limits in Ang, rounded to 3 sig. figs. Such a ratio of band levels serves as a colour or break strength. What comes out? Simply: 0.923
